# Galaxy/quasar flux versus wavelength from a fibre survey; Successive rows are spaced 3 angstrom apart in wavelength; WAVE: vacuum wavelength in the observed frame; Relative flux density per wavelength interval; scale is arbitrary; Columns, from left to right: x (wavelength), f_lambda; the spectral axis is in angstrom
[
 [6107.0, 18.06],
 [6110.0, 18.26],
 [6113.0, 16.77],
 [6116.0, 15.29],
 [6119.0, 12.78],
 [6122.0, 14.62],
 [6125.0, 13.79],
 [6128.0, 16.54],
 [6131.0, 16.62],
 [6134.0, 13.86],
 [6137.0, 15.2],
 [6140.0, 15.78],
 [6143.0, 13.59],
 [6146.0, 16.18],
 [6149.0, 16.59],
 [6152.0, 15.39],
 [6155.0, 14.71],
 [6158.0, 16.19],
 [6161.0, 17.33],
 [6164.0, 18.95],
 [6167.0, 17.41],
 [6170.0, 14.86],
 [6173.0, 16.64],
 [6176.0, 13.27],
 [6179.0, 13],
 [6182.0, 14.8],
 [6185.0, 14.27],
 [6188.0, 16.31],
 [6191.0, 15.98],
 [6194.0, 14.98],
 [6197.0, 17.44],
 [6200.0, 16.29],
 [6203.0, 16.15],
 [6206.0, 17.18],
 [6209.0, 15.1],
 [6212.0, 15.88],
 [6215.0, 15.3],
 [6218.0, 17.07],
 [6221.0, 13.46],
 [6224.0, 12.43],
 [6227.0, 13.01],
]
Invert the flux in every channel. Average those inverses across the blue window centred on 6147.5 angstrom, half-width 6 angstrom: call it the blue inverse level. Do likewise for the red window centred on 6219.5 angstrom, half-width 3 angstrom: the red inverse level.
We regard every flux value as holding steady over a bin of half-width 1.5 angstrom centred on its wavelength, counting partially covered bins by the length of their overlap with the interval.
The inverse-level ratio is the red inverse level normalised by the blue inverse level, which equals 1.02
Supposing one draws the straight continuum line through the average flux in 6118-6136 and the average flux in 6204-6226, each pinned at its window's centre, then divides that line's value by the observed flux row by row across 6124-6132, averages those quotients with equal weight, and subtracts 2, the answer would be -1.05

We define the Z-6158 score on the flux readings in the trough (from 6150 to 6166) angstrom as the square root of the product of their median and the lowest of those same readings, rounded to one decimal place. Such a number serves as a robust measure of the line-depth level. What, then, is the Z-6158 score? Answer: 15.4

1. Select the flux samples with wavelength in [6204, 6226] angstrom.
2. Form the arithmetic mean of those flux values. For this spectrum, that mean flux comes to 15.2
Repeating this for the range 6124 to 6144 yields 15.1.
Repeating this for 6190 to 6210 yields 16.2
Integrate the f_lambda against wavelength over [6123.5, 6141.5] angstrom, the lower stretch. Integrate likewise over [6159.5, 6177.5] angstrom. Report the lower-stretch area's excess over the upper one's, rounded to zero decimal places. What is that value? -20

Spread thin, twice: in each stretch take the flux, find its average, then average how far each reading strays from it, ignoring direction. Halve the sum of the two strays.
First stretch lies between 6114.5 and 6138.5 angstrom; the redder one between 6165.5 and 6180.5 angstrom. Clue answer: 1.33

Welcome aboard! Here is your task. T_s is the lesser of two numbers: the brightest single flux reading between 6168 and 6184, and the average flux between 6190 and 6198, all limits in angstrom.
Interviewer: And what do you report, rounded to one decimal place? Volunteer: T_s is 16.1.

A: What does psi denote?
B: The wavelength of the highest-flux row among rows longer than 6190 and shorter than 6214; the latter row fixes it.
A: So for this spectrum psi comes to 6197.0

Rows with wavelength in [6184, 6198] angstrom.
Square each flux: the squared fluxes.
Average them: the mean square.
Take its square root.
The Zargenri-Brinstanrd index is 15.8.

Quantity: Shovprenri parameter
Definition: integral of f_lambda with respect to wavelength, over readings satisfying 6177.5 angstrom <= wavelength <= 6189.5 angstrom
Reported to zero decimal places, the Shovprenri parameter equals 175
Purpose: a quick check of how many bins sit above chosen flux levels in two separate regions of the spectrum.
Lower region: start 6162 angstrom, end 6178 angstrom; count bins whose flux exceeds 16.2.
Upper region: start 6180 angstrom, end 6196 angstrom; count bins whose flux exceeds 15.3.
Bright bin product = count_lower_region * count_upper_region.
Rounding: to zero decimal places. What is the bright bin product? 6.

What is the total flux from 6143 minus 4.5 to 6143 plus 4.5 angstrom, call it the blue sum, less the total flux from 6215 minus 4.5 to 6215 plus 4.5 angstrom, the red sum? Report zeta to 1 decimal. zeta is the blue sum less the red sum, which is -2.7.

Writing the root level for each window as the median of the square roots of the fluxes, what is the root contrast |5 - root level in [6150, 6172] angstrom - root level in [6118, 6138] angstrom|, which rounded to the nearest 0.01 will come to 2.85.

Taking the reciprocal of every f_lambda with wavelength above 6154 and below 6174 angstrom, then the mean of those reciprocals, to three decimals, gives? 0.061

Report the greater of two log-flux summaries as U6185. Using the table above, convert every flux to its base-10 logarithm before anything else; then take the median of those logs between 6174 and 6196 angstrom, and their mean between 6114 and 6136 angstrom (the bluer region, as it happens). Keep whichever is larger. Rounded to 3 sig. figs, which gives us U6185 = 1.17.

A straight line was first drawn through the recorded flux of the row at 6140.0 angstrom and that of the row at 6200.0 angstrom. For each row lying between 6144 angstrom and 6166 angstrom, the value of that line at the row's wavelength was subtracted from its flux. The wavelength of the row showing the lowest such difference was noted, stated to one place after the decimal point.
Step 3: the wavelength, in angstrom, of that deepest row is 6155.0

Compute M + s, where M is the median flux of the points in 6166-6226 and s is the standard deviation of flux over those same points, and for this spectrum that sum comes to 17.1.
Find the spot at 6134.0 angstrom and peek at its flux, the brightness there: 13.86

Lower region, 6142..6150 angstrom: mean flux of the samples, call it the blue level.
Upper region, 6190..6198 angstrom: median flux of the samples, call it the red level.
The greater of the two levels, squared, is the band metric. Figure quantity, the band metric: 255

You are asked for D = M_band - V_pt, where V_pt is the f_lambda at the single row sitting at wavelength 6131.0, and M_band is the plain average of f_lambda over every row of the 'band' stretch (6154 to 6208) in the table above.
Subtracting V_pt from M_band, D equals -1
